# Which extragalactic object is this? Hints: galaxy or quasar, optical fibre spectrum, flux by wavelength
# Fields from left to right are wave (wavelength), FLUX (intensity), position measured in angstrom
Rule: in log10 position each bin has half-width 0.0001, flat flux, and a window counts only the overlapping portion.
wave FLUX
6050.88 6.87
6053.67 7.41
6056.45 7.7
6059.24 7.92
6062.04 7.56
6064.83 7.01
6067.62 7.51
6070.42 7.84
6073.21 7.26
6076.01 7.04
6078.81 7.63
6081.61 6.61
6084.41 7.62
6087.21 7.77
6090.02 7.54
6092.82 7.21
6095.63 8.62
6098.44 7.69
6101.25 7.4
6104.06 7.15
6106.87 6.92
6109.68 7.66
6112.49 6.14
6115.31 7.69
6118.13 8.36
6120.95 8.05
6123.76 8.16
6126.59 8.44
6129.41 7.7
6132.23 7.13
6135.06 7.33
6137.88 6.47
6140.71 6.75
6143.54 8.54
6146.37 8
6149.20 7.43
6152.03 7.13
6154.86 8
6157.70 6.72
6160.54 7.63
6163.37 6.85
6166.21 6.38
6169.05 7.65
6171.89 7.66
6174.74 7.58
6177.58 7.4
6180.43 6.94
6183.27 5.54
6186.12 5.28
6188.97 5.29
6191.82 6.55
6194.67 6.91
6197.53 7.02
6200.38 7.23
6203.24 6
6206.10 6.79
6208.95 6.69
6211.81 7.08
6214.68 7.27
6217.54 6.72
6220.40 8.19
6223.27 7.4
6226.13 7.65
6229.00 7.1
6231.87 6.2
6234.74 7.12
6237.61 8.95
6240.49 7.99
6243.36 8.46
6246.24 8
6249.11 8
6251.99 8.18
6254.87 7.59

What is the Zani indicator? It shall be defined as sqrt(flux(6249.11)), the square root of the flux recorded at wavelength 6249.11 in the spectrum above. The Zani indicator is 2.83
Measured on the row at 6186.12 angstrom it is 2.30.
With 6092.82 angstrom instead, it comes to 2.69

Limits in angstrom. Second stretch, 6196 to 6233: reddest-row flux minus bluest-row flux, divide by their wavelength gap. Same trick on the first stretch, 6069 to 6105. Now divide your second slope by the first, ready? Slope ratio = 1.2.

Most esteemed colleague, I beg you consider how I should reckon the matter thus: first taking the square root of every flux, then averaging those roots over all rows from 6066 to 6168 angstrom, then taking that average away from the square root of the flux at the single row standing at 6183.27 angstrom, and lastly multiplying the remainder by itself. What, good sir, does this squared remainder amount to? 0.14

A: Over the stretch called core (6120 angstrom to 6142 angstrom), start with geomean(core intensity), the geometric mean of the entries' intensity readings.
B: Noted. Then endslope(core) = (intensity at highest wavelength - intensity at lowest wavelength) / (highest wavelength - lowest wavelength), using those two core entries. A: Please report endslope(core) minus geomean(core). -7.54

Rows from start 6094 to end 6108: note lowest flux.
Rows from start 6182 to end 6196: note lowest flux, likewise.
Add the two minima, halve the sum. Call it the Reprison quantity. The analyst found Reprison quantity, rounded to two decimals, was 6.10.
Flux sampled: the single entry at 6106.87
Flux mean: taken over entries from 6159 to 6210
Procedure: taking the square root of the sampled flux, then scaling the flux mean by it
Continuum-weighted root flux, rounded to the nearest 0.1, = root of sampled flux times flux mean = 17.7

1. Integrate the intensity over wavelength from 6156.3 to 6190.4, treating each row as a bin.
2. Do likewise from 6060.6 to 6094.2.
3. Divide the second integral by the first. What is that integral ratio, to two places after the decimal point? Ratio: 1.08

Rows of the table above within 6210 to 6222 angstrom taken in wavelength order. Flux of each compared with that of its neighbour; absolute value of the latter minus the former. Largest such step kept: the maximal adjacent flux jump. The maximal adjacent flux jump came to 1.5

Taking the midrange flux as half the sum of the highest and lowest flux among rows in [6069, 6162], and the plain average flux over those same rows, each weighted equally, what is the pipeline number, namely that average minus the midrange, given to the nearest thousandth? 0.124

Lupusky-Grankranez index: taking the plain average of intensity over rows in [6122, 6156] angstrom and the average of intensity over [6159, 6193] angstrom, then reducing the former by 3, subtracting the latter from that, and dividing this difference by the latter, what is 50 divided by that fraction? -157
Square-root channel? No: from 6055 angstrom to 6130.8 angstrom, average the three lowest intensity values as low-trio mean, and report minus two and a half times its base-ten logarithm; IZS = -2.04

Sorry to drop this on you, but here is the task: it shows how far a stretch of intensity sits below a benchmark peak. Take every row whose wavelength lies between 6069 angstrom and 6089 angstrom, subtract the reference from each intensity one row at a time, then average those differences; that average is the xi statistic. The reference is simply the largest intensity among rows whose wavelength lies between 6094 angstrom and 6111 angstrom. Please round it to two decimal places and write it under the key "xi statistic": -1.22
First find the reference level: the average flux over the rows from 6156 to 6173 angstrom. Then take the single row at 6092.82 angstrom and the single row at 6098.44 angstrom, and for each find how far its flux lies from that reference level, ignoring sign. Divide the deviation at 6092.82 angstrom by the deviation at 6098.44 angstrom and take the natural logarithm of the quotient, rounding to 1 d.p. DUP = -2.2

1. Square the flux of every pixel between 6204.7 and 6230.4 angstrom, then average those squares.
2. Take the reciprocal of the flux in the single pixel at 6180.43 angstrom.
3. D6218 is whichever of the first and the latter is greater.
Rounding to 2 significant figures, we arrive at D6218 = 52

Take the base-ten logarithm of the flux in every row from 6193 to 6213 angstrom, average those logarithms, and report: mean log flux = 0.83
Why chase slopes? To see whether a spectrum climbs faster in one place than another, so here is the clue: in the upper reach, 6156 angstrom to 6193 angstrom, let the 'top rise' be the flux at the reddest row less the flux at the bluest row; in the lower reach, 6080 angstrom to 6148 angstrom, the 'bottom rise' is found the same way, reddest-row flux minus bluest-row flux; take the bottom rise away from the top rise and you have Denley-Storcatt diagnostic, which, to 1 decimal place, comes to -1.6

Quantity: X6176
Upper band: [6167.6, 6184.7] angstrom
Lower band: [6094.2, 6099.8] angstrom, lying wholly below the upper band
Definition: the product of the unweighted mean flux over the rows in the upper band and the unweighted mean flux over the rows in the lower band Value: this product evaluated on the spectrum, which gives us 58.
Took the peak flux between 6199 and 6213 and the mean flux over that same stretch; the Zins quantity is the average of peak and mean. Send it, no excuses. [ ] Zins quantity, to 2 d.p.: 6.99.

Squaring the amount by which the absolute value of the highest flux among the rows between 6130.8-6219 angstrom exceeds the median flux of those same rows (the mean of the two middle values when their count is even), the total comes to 2.31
